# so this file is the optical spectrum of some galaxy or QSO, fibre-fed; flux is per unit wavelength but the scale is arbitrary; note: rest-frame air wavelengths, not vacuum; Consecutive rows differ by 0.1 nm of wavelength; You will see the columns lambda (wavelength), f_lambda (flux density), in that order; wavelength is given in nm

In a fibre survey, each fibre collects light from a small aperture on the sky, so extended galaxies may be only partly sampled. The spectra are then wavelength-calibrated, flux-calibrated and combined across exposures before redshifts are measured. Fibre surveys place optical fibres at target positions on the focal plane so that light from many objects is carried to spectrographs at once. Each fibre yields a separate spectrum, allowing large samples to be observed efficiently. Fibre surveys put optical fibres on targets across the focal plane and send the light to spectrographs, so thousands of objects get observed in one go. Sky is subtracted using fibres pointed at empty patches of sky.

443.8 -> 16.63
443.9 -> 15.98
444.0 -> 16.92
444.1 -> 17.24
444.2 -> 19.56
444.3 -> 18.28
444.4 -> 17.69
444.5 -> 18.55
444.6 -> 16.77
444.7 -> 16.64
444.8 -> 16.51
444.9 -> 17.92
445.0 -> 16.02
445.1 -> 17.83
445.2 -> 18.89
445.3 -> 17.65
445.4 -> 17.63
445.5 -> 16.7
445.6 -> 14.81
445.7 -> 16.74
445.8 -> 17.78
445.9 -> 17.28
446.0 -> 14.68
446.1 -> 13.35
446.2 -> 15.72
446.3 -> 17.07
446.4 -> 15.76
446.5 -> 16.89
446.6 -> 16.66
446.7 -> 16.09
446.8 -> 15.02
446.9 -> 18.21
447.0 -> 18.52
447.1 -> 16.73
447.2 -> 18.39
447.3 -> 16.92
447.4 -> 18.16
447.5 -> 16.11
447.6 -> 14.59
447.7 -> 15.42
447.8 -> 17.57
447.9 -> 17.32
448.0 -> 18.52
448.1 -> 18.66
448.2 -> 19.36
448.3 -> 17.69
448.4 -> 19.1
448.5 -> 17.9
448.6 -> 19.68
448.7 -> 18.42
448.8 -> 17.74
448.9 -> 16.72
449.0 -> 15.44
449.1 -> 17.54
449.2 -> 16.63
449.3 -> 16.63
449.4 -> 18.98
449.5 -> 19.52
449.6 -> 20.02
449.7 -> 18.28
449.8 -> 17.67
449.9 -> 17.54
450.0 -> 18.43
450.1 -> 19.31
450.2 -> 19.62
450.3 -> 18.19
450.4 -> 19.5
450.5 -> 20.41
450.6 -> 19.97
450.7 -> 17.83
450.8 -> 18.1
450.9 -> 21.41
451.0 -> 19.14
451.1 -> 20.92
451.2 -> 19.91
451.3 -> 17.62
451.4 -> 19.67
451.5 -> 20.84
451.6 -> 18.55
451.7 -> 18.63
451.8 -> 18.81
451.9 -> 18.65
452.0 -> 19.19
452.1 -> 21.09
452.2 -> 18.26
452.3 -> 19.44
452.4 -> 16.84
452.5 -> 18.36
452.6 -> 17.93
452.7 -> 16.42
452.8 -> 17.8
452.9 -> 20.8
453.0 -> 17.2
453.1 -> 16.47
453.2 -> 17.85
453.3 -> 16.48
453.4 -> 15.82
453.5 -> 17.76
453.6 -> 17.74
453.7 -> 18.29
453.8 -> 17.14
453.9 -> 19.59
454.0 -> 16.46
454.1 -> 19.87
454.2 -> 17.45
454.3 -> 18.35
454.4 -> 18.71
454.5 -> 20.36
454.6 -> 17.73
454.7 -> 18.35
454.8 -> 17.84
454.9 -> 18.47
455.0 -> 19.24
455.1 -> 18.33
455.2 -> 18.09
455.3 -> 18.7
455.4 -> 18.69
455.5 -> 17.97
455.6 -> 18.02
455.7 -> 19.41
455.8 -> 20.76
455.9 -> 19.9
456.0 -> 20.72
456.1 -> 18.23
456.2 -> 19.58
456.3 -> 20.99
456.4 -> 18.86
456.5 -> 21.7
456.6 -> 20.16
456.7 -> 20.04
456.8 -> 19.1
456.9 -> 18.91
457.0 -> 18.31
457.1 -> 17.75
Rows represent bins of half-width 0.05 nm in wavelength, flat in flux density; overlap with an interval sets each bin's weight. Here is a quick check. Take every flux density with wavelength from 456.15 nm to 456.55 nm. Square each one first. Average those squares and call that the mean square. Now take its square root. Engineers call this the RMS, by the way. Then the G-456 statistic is 20.3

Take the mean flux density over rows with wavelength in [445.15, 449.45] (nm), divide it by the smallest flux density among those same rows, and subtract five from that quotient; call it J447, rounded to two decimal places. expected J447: -3.72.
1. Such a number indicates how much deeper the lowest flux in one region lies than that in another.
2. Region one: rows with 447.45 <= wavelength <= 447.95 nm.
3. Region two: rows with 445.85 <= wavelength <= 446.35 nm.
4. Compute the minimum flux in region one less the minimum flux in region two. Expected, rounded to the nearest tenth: 1.2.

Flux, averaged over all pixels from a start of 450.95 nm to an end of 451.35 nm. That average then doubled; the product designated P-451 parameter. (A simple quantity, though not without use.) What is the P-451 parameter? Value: 38.8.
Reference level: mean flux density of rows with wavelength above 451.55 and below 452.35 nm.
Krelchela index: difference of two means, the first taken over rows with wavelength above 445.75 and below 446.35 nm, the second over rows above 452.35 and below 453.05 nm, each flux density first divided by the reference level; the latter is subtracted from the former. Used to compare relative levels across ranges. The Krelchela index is -0.10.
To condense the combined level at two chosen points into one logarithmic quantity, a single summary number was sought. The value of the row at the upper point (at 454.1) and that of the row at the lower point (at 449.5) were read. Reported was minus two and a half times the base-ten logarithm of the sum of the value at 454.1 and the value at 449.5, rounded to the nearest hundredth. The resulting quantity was -3.99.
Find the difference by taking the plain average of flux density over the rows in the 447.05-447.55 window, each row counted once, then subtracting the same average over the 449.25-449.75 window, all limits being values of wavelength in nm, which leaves -1.4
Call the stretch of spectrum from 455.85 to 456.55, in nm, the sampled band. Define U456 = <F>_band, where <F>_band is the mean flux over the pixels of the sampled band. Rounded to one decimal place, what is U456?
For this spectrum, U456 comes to 20.0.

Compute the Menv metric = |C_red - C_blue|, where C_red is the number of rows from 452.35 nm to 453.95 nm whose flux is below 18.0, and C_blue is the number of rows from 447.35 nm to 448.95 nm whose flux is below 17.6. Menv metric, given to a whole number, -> 6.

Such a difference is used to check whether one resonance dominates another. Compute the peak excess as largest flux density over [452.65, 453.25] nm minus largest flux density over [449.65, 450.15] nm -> 1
